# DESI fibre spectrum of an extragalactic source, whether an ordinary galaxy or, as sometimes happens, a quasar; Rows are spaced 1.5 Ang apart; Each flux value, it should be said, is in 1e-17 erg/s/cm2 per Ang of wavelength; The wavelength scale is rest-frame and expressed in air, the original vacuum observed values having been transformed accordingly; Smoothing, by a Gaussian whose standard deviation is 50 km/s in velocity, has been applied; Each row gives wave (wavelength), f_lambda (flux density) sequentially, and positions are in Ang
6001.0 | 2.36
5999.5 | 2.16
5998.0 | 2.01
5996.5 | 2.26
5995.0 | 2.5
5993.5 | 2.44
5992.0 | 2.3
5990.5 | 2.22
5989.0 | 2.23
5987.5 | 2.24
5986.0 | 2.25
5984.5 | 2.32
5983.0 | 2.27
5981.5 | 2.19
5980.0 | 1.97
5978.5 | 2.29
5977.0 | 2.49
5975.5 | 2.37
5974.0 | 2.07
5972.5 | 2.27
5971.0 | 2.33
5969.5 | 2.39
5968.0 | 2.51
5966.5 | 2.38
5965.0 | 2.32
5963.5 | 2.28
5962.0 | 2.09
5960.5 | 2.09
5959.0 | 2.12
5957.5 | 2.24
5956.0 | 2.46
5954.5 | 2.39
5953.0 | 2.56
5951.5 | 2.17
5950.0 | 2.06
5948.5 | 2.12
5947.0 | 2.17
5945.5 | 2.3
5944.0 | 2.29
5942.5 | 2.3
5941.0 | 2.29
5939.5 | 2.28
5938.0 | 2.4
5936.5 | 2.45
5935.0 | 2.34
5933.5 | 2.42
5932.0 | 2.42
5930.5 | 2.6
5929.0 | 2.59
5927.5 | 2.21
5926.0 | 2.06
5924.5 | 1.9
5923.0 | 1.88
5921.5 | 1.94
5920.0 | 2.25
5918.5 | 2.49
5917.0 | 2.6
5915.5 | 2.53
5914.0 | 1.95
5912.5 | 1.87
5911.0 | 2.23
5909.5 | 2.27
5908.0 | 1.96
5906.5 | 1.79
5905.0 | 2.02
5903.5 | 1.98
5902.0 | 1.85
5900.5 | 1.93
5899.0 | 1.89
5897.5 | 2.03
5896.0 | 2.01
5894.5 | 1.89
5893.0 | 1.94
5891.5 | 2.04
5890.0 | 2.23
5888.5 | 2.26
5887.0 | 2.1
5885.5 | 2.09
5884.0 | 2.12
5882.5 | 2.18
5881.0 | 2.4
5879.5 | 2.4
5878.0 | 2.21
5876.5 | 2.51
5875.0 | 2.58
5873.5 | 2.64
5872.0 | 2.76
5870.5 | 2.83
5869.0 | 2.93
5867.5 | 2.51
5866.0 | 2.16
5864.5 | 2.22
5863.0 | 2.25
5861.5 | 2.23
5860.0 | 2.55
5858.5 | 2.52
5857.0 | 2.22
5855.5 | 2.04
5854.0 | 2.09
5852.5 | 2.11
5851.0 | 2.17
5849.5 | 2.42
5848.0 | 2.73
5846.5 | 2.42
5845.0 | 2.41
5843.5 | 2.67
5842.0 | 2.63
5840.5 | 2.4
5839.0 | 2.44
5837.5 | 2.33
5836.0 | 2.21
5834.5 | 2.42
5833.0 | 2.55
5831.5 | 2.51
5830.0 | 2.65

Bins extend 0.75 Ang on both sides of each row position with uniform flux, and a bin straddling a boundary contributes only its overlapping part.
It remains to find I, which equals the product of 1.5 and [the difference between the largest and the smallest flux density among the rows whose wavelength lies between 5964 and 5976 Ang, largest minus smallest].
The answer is 0.66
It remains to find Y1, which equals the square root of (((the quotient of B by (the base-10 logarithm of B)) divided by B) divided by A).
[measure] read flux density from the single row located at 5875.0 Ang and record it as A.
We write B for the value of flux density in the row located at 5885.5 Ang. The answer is 1.100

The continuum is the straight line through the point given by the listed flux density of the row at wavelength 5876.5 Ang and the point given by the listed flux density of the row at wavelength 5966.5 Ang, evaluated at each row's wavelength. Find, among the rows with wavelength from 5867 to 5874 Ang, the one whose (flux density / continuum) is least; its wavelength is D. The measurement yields 5867.5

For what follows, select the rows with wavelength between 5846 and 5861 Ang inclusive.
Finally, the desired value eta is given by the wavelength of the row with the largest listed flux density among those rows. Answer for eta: 5848.0 Ang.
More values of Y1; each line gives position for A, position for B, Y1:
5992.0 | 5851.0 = 1.137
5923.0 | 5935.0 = 1.200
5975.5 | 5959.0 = 1.137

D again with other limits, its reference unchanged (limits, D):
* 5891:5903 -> 5902.0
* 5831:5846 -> 5836.0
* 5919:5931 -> 5923.0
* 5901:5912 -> 5906.5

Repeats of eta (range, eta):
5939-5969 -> 5953.0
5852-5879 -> 5869.0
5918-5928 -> 5918.5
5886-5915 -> 5909.5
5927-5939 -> 5930.5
